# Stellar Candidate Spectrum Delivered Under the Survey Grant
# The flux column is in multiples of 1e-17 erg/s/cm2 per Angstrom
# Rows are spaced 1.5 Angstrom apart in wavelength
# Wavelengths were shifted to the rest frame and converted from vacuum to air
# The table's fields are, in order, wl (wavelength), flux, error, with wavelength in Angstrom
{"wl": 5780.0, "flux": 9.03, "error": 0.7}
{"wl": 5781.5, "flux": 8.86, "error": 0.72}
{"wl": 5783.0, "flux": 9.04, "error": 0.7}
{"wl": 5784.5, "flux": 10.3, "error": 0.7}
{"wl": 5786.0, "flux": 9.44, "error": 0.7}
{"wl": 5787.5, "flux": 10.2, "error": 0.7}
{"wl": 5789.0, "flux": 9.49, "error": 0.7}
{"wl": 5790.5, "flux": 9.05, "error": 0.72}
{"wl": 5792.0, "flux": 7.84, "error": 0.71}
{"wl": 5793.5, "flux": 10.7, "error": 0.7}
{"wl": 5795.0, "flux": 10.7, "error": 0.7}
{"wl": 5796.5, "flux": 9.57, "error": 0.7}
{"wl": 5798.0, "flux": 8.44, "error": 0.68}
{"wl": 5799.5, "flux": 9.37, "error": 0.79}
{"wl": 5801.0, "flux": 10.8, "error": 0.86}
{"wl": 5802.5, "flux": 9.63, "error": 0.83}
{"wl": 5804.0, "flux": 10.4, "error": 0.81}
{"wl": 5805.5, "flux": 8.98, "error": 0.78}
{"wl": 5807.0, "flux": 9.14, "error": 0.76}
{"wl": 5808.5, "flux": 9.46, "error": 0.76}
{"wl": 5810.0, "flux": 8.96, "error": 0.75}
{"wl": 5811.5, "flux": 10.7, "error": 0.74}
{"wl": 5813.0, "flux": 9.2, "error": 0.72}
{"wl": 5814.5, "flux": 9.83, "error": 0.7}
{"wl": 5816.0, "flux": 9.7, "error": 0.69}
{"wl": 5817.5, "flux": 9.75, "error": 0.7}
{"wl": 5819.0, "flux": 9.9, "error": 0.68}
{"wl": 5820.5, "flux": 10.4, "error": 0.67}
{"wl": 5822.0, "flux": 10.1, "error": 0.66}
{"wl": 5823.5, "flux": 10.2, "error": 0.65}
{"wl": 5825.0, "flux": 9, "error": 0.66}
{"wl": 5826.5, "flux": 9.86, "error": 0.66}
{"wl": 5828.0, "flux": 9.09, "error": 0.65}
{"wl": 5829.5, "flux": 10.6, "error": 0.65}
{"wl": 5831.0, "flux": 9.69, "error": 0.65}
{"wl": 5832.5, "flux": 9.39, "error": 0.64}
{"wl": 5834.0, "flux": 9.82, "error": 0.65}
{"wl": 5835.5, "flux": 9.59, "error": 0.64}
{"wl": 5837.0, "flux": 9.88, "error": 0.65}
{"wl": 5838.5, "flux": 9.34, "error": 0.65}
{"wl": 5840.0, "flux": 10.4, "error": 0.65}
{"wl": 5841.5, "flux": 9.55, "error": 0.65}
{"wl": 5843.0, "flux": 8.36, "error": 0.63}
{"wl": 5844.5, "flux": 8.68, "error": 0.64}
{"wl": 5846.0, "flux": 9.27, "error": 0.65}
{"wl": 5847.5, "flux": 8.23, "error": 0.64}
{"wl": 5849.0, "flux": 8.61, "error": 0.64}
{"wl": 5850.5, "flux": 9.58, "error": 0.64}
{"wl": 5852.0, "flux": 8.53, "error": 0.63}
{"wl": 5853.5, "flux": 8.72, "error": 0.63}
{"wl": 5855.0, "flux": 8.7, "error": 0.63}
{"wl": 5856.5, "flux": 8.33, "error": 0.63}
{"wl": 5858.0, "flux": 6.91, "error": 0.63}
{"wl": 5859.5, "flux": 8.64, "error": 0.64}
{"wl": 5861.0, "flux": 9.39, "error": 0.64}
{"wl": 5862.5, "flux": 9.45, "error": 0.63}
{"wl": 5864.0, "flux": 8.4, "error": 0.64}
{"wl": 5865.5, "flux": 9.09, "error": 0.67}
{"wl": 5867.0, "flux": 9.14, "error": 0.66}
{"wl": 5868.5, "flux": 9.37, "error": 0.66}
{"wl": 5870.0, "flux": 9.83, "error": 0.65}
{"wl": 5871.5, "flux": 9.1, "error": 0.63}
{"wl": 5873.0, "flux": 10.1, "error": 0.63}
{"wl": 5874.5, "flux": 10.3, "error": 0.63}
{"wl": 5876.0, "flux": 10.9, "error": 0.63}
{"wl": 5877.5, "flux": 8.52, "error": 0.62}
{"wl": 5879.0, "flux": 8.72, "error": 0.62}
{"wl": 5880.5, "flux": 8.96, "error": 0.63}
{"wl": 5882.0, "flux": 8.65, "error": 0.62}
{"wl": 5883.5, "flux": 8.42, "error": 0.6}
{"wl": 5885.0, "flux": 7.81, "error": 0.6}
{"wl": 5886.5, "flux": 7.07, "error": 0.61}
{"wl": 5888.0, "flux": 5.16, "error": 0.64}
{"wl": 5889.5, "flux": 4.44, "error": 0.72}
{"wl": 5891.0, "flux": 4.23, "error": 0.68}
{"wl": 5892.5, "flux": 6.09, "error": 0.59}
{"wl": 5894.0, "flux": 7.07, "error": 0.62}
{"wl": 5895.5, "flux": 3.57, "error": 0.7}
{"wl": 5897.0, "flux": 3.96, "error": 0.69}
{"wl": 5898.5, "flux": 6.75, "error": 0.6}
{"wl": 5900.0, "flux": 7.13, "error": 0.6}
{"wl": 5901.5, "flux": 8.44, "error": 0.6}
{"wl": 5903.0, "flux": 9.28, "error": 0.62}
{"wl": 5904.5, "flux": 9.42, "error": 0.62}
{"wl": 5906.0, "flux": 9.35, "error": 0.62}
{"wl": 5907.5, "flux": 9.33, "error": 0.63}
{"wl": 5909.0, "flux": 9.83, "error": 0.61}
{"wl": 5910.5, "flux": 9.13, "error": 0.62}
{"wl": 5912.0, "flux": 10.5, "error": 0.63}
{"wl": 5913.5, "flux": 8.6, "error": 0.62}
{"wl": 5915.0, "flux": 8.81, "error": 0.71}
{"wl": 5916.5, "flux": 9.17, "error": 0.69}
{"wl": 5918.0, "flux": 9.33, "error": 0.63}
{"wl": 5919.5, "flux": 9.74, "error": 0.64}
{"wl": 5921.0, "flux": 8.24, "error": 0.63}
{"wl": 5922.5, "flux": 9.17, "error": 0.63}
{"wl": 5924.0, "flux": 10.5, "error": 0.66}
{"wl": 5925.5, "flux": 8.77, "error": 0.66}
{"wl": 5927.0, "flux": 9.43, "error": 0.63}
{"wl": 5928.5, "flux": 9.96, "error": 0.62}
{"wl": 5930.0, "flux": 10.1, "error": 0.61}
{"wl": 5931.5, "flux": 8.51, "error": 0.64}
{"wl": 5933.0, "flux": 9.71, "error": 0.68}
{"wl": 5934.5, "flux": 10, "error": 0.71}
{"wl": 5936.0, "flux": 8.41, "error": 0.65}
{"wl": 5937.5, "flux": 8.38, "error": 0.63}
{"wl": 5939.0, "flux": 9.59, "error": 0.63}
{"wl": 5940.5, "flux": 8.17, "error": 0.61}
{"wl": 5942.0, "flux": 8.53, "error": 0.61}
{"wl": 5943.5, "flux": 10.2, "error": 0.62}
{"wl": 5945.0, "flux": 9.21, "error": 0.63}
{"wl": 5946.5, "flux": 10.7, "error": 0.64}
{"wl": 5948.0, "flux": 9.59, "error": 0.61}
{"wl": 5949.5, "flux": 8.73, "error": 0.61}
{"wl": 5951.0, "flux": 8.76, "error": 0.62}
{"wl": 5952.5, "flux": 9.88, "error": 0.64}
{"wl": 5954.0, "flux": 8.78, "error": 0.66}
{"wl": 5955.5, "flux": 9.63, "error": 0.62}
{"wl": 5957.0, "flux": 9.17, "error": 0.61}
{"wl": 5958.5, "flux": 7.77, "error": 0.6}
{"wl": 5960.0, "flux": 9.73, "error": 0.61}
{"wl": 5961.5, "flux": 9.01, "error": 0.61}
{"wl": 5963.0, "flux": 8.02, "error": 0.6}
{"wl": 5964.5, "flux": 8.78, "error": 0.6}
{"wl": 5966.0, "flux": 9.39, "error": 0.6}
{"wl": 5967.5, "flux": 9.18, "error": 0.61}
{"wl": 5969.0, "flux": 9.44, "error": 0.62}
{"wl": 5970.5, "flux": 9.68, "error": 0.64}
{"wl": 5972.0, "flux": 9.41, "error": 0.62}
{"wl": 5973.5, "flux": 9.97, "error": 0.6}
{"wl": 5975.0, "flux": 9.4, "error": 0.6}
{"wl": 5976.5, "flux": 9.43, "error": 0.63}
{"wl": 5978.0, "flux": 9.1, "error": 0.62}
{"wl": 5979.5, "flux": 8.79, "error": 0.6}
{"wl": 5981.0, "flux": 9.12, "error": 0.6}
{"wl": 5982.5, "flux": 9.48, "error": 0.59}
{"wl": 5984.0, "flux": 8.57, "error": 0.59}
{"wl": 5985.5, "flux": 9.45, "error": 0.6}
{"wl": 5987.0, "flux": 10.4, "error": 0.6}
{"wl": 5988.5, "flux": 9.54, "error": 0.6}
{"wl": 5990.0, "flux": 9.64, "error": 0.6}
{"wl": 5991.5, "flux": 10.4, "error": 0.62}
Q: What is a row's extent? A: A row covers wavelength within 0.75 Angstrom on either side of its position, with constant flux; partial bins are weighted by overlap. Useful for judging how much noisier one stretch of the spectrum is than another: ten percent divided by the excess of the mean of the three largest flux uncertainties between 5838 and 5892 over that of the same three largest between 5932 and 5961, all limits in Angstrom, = 15.0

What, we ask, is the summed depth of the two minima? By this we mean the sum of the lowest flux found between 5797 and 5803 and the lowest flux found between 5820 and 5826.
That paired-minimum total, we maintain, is 17.4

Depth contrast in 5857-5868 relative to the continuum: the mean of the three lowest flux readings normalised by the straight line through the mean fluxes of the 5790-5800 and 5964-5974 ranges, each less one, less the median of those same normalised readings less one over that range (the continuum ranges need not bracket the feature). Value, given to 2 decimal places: -0.12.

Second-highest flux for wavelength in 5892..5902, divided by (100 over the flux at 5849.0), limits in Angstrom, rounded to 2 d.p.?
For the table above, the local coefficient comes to 0.61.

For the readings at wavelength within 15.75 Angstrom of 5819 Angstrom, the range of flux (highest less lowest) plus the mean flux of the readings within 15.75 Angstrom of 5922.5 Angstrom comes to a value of 11.1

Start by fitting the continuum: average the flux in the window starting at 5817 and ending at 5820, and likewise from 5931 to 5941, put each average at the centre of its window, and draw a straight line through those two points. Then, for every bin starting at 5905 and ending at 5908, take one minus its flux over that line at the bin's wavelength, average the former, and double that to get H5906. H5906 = -0.03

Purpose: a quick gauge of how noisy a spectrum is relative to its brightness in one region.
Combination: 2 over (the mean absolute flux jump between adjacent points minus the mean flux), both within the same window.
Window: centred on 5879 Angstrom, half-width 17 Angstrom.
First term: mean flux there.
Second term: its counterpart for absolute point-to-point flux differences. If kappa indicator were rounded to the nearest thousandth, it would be -0.279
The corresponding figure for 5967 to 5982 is -0.221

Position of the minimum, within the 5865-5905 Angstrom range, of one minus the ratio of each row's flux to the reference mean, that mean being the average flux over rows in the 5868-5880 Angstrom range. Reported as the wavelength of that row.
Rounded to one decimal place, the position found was 5876.0 Angstrom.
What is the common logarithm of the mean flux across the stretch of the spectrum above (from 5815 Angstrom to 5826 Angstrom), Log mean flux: 0.994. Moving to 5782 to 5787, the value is 0.982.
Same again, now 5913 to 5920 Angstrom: 0.960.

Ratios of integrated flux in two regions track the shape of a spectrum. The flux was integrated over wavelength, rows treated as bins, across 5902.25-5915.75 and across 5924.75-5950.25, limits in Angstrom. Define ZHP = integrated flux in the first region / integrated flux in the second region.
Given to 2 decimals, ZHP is 0.53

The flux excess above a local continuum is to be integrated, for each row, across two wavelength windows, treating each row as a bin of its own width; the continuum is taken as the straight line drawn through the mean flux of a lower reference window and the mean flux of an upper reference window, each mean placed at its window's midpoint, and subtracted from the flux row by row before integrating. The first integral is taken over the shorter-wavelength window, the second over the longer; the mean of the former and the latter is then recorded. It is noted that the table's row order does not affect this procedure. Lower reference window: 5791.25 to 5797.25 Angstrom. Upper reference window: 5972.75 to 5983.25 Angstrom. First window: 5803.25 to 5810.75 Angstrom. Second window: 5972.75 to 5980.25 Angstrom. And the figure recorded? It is -1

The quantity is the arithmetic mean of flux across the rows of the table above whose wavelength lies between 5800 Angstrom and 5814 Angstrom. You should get 9.7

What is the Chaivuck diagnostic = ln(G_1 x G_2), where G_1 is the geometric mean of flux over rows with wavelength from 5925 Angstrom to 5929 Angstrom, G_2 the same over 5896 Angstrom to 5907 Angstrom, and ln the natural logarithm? 4.25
